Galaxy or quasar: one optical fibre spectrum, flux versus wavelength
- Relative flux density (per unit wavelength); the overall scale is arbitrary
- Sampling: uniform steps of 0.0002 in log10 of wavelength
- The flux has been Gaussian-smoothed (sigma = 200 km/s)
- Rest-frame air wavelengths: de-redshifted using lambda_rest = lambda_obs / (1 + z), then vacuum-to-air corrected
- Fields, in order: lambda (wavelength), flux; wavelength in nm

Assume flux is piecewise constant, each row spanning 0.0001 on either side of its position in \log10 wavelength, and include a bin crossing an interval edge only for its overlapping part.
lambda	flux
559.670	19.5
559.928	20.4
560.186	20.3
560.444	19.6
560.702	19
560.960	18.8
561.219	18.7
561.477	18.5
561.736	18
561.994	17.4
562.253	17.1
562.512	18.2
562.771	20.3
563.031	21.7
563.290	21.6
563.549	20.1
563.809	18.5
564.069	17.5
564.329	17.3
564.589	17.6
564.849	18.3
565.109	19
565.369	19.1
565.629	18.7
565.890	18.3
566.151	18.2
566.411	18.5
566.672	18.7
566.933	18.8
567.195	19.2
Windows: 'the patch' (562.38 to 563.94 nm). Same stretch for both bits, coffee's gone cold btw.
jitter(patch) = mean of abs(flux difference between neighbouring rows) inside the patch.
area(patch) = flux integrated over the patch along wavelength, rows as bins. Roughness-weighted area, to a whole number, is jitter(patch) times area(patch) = 42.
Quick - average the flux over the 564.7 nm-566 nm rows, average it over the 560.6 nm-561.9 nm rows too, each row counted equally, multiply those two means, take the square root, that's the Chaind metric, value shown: 18.6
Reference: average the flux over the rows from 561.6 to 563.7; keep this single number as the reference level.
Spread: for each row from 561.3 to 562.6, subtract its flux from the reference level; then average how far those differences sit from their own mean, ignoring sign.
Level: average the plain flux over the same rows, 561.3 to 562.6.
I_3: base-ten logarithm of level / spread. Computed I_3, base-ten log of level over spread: 1.6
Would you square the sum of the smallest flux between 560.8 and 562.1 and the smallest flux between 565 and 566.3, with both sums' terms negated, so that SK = 1267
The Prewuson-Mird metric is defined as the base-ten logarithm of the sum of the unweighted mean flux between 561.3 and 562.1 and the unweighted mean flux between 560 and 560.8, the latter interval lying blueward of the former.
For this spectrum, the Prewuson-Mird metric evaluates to 1.58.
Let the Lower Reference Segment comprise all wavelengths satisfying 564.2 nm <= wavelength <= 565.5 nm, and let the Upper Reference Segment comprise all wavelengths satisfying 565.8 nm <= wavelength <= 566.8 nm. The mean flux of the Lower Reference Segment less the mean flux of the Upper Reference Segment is -0.16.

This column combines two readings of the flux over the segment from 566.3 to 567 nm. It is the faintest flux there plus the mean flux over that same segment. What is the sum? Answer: 37.2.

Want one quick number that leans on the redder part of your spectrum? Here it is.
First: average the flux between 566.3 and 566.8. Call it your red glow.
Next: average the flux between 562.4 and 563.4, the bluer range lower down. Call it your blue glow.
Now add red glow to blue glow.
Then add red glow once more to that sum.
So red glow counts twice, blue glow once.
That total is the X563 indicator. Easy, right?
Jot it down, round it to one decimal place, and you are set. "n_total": 57.7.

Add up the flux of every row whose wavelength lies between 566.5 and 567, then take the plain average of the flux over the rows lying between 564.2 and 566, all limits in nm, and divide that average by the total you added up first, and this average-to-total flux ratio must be 0.49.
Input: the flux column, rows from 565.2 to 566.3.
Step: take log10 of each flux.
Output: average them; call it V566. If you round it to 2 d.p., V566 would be 1.27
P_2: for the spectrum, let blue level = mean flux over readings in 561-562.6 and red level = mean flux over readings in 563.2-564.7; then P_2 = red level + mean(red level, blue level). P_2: 37.1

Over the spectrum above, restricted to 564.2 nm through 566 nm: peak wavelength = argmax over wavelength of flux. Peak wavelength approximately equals 565.369 nm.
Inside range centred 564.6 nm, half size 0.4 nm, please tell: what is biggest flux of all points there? 18.3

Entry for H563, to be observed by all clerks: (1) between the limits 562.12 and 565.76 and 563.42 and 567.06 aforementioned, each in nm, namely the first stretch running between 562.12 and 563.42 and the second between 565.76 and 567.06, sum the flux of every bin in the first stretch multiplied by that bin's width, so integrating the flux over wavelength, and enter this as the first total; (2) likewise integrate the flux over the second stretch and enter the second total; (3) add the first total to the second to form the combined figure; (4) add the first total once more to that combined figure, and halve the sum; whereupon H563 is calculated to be 37.7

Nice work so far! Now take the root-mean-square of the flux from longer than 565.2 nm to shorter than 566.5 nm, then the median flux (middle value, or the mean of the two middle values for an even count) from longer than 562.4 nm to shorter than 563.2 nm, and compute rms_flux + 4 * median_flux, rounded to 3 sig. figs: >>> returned 99.8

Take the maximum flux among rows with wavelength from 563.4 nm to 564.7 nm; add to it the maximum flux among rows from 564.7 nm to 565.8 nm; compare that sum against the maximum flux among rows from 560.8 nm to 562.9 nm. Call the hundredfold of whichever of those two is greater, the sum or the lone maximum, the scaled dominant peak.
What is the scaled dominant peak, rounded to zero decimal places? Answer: 3920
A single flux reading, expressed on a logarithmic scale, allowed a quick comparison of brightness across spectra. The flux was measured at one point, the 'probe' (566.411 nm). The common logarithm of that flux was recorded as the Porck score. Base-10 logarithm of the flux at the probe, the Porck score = 1.267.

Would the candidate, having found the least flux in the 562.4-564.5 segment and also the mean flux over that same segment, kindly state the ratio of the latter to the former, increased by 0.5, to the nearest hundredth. 1.62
